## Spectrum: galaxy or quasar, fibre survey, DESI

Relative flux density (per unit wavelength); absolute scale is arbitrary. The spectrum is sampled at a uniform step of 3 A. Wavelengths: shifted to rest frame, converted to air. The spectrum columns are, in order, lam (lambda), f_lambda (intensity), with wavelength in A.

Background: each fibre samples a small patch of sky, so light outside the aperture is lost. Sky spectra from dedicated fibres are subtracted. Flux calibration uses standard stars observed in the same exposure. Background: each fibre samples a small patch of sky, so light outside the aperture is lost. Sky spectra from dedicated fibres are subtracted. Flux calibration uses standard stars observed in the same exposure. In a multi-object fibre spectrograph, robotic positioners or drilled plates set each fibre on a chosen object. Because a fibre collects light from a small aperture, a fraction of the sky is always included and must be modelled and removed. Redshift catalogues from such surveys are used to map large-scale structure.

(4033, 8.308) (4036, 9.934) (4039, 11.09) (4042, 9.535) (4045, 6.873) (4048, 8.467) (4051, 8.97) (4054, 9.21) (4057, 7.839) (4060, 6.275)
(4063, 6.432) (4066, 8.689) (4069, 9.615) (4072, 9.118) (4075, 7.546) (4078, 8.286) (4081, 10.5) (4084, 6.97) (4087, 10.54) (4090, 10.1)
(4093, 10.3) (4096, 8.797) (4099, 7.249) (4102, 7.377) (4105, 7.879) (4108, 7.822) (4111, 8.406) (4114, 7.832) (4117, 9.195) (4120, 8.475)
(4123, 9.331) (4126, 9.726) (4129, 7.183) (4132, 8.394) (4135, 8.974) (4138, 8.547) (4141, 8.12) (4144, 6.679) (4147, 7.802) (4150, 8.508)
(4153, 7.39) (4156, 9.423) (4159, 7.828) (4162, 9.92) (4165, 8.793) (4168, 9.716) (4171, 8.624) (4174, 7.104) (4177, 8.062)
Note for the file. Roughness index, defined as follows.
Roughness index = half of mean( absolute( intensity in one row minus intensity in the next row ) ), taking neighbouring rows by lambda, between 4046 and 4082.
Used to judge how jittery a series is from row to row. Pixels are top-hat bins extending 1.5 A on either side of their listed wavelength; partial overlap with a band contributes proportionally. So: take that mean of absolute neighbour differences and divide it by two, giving 0.55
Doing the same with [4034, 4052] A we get 0.75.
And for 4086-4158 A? 0.45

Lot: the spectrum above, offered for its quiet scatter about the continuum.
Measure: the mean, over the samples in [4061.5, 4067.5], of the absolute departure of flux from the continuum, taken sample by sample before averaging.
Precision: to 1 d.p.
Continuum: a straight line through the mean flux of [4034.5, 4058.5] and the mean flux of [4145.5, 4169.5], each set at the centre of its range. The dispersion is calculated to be 1.4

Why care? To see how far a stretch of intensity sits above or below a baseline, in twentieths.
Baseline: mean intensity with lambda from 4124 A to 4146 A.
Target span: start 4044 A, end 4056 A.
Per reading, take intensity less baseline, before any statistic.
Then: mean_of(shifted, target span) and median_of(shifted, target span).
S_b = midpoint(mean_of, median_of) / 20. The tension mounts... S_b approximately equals 0.016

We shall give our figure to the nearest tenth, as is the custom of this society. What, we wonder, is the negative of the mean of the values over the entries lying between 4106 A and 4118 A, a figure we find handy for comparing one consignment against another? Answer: -8.3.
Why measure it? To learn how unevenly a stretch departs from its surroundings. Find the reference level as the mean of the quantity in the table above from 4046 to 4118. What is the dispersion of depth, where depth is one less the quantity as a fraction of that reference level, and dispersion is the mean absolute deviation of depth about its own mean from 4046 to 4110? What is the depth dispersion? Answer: 0.125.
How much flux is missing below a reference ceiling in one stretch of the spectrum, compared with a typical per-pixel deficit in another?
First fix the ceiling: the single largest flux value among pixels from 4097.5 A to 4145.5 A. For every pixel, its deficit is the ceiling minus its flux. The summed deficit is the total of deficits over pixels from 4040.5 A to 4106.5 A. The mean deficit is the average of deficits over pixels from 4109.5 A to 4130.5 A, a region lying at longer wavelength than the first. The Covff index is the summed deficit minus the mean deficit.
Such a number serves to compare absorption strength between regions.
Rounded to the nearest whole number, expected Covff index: 26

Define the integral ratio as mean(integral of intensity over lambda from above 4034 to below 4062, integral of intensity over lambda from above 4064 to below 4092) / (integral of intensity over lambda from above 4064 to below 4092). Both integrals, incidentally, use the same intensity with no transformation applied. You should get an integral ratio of 0.98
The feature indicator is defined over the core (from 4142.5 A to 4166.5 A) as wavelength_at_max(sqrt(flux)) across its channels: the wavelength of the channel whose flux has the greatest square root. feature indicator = 4162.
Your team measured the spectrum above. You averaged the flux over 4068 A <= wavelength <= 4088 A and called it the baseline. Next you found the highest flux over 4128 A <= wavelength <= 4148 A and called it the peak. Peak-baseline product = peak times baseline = 80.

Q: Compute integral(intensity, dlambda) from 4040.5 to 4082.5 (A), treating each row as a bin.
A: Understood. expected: 352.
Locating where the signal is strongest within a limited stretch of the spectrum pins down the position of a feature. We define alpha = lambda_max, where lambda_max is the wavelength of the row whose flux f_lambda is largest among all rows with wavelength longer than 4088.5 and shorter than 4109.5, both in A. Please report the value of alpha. 4093 A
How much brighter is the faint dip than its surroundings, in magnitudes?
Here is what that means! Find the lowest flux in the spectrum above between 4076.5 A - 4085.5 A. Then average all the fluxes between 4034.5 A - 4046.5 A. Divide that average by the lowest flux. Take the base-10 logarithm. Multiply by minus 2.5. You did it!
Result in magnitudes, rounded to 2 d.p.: -0.32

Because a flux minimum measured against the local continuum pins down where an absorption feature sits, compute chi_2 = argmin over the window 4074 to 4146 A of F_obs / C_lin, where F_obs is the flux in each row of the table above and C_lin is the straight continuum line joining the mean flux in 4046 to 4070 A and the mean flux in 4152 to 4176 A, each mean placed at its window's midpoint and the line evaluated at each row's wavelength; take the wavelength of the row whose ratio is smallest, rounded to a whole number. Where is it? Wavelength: 4144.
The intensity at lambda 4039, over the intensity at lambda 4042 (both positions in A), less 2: -0.84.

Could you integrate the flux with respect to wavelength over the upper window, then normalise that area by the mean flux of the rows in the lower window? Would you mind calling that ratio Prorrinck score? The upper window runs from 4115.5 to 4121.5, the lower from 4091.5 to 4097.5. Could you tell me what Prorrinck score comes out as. 5.55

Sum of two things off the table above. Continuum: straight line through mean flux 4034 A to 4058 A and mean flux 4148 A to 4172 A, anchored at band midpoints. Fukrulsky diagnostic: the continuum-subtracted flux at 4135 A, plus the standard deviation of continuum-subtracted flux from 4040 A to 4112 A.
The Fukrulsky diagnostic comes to 1.4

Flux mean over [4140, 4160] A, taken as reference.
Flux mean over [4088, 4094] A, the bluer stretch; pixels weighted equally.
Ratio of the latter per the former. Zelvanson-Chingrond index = 1.28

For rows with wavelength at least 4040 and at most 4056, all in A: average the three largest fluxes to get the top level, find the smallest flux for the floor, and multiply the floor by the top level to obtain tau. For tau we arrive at 63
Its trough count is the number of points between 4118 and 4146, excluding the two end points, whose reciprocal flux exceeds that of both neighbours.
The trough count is 1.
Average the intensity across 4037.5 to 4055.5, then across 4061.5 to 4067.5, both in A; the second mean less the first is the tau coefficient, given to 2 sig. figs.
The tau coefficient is -1.5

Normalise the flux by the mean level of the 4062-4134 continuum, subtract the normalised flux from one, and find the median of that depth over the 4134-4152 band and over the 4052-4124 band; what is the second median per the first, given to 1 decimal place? 0.5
